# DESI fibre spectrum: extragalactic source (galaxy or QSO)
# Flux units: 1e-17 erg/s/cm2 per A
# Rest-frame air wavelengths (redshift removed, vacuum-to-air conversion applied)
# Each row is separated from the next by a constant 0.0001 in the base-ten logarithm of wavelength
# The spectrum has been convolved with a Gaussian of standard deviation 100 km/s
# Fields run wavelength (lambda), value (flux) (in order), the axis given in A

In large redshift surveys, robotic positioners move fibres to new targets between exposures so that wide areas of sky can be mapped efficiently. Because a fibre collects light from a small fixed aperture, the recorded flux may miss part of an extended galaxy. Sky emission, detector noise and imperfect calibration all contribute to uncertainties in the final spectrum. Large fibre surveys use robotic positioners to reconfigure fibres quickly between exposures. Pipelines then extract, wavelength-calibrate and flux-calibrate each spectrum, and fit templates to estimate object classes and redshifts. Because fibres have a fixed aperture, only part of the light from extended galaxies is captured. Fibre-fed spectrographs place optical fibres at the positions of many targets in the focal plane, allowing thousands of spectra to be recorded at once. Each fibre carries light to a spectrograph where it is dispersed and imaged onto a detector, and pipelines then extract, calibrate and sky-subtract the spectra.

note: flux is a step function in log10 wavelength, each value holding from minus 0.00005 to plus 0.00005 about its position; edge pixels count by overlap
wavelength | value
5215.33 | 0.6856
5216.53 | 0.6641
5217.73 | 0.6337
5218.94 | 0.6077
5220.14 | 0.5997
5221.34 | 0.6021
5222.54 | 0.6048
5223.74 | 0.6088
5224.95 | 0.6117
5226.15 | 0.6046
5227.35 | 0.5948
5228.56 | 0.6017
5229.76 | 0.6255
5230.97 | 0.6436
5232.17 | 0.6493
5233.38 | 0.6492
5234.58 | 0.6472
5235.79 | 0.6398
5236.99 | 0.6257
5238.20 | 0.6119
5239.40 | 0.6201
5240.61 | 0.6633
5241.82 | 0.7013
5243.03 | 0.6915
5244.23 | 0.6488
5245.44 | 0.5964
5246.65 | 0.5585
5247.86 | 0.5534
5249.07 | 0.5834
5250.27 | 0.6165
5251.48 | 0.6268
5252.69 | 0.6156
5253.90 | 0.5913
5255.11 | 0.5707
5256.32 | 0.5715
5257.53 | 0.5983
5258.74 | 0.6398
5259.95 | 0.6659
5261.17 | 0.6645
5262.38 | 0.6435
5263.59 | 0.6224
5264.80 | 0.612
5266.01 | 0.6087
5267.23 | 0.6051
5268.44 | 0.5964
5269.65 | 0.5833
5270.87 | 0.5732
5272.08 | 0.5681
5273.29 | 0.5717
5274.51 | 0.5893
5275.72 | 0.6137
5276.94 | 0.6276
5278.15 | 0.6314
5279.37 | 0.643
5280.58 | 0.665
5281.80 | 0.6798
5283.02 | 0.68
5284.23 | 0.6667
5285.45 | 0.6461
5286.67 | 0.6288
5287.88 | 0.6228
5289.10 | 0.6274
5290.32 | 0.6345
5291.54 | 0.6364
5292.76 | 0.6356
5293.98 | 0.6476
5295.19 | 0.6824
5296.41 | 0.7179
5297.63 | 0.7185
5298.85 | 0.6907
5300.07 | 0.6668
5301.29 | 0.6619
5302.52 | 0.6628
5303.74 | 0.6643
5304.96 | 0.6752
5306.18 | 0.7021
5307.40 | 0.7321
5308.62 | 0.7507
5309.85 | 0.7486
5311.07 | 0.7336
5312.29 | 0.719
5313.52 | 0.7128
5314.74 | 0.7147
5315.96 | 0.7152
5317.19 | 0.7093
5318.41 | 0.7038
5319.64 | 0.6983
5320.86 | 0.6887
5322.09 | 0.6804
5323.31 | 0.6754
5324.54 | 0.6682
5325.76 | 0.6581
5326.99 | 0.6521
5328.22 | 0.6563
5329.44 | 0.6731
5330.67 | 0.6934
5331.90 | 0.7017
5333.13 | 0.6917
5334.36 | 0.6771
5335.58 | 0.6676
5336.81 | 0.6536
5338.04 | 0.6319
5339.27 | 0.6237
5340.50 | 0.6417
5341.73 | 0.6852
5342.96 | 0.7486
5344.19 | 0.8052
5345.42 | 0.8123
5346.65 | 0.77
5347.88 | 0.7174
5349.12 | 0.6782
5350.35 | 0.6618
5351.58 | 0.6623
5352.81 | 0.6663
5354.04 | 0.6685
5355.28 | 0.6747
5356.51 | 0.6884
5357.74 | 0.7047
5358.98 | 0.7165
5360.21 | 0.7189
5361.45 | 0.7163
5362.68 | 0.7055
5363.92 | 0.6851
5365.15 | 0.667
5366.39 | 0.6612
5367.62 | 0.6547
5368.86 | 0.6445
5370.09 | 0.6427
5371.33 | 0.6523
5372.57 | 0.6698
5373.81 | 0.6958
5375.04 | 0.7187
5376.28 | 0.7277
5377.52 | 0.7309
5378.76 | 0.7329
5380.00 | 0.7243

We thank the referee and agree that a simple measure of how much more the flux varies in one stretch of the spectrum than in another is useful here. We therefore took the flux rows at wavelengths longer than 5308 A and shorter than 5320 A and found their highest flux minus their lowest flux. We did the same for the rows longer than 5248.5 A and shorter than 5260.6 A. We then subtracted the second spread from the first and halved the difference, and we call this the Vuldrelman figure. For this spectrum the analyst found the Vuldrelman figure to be -0.021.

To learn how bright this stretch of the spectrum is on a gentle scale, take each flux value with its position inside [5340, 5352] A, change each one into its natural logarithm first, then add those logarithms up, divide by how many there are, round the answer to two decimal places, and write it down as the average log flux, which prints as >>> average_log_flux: -0.33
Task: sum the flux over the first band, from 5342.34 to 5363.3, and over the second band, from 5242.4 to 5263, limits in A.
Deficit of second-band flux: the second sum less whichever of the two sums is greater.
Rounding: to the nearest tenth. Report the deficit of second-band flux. -1.7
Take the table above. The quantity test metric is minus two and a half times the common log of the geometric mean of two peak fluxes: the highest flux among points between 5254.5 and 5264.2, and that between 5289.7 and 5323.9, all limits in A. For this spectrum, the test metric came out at 0.376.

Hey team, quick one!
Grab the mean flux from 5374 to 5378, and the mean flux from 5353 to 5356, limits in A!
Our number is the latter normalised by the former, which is 0.93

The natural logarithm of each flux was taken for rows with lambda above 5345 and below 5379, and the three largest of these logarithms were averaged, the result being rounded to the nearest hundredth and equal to -0.26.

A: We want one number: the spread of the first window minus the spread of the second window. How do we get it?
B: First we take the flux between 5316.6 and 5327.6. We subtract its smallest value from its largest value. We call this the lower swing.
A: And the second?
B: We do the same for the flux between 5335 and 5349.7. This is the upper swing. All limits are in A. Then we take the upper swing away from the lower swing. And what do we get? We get -0.13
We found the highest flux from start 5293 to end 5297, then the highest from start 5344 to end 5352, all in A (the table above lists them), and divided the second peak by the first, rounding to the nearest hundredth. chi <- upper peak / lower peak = 1.13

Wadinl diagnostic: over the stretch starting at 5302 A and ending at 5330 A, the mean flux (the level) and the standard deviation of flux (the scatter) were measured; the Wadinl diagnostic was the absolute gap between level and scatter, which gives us 0.666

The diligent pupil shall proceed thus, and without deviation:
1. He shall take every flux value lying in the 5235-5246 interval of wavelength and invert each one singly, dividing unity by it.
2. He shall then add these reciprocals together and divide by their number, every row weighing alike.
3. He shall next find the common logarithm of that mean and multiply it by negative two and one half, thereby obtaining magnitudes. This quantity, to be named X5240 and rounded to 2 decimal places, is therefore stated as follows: -0.48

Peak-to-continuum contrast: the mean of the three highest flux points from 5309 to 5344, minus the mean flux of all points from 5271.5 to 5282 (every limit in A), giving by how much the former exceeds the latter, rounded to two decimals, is 0.12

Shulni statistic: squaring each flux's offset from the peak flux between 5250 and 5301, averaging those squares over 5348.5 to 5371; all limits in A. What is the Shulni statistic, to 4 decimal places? 0.0022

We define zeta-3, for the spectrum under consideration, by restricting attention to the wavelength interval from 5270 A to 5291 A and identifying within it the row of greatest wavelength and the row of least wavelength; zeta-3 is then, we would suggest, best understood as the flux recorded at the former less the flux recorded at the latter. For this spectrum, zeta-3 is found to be 0.061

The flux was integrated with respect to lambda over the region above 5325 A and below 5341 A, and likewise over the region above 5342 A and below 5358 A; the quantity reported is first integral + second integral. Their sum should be 22.0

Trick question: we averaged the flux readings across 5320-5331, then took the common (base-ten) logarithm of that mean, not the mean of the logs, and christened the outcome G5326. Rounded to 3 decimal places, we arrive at -0.173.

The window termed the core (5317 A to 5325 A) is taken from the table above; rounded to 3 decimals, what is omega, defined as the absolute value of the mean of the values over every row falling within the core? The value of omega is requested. 0.689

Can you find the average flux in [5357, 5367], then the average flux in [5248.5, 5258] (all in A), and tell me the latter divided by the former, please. 0.86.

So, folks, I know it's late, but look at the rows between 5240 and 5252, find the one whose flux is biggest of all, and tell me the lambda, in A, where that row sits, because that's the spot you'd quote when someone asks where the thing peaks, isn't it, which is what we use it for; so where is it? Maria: 5241.82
